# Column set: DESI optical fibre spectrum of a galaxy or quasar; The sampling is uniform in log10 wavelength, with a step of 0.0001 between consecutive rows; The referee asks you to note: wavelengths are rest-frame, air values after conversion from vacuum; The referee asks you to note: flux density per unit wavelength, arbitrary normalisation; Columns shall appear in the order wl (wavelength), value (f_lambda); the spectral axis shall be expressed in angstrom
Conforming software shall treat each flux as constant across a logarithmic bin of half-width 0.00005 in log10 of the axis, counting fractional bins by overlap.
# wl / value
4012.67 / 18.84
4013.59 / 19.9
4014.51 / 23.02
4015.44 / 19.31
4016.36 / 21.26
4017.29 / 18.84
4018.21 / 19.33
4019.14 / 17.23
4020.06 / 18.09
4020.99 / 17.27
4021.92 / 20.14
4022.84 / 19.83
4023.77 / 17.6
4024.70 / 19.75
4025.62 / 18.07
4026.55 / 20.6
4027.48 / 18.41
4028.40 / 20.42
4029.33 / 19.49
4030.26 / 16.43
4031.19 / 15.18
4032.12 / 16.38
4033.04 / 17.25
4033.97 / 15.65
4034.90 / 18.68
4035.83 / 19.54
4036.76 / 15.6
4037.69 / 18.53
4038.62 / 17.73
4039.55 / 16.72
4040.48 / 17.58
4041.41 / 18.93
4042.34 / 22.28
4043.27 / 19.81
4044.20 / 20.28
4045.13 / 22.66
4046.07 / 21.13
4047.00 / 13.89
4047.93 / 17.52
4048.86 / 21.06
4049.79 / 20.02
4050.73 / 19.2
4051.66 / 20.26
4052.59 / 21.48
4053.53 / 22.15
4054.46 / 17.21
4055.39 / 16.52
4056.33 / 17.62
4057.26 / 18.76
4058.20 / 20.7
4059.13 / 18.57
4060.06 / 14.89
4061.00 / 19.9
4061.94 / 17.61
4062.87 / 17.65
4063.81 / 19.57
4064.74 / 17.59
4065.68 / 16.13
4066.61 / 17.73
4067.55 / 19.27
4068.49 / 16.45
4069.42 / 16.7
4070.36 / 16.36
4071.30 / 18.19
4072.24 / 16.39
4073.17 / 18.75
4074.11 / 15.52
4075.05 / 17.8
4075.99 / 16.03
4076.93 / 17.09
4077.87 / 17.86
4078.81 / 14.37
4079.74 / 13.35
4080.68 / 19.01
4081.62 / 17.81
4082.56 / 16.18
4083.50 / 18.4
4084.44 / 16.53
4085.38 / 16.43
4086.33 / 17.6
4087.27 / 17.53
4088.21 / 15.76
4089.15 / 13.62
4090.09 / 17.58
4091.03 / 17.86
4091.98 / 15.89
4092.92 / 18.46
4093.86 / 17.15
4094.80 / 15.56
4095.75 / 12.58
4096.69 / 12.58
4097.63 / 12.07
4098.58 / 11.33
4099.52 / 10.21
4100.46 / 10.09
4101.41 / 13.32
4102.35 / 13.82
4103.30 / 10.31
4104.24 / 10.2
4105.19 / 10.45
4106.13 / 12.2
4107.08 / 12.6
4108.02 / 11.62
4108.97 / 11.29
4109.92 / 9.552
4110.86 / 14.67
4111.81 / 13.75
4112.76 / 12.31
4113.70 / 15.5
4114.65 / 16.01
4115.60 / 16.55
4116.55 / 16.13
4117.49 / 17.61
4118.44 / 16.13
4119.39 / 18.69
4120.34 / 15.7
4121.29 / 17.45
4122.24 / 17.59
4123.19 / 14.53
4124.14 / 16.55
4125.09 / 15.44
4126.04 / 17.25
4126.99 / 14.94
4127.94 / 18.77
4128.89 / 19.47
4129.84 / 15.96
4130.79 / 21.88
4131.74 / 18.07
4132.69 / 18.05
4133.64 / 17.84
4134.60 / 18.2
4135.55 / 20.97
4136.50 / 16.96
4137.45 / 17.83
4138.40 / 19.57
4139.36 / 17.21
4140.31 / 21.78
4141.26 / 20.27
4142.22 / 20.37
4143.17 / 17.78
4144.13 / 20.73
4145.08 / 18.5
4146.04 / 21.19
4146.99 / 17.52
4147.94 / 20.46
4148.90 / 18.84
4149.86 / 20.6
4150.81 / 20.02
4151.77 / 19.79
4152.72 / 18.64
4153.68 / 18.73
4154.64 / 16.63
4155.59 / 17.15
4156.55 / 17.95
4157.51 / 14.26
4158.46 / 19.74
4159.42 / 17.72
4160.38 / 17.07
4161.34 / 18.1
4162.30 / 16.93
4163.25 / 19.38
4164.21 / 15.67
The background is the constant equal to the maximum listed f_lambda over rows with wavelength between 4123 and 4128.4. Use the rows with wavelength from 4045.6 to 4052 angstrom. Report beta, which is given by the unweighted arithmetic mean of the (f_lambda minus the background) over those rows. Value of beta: 0.2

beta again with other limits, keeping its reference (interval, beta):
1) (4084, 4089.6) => -2.5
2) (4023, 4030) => 0.4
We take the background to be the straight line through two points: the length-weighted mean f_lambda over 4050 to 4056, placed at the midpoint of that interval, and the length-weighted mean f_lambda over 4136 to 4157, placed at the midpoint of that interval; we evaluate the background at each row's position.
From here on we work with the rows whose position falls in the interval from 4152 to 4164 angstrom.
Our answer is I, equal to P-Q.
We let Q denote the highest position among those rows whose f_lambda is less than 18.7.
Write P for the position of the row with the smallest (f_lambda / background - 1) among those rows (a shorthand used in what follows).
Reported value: -4.8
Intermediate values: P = 4157.51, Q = 4162.30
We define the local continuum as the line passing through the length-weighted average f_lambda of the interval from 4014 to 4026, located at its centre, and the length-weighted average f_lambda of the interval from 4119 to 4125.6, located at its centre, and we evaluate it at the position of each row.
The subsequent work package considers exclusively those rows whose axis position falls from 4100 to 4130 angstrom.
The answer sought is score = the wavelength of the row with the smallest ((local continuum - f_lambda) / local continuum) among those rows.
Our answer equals 4128.89 angstrom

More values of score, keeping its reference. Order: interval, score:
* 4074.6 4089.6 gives 4080.68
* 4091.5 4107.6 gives 4092.92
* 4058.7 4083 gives 4061.00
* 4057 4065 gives 4058.20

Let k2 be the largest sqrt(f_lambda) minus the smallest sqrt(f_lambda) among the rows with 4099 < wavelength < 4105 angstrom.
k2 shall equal 0.5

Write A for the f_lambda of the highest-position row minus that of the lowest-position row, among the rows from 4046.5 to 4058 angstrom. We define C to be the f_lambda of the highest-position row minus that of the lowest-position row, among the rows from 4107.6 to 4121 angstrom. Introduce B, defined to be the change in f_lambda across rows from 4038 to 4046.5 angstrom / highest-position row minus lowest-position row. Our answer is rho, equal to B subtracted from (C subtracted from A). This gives -3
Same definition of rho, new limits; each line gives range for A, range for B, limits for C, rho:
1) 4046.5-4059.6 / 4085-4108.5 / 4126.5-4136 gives 3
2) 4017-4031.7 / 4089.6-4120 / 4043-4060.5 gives 0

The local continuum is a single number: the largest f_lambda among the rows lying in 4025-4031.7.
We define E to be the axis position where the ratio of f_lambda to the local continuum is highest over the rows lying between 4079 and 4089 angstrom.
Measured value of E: 4080.68 angstrom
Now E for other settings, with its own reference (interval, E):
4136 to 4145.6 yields 4140.31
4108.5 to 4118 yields 4117.49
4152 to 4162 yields 4158.46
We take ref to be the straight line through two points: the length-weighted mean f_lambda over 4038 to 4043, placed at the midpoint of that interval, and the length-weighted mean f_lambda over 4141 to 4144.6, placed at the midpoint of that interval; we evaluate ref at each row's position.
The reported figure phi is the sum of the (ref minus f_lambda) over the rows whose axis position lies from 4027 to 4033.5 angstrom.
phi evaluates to 7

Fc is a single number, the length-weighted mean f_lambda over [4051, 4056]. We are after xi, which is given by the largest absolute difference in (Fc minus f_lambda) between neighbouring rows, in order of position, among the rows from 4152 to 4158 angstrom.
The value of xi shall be 3.7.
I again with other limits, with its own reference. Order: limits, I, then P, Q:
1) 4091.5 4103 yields -1.9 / 4100.46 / 4102.35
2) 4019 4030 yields -8.3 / 4019.14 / 4027.48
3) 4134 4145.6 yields -8.6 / 4136.50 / 4145.08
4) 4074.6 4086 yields -5.6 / 4079.74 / 4085.38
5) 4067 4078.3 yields -3.8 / 4074.11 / 4077.87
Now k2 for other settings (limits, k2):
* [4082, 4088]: 0.3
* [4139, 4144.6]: 0.5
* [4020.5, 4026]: 0.3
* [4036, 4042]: 0.4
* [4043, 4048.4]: 1.0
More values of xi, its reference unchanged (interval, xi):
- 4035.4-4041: 3.9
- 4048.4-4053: 1.2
